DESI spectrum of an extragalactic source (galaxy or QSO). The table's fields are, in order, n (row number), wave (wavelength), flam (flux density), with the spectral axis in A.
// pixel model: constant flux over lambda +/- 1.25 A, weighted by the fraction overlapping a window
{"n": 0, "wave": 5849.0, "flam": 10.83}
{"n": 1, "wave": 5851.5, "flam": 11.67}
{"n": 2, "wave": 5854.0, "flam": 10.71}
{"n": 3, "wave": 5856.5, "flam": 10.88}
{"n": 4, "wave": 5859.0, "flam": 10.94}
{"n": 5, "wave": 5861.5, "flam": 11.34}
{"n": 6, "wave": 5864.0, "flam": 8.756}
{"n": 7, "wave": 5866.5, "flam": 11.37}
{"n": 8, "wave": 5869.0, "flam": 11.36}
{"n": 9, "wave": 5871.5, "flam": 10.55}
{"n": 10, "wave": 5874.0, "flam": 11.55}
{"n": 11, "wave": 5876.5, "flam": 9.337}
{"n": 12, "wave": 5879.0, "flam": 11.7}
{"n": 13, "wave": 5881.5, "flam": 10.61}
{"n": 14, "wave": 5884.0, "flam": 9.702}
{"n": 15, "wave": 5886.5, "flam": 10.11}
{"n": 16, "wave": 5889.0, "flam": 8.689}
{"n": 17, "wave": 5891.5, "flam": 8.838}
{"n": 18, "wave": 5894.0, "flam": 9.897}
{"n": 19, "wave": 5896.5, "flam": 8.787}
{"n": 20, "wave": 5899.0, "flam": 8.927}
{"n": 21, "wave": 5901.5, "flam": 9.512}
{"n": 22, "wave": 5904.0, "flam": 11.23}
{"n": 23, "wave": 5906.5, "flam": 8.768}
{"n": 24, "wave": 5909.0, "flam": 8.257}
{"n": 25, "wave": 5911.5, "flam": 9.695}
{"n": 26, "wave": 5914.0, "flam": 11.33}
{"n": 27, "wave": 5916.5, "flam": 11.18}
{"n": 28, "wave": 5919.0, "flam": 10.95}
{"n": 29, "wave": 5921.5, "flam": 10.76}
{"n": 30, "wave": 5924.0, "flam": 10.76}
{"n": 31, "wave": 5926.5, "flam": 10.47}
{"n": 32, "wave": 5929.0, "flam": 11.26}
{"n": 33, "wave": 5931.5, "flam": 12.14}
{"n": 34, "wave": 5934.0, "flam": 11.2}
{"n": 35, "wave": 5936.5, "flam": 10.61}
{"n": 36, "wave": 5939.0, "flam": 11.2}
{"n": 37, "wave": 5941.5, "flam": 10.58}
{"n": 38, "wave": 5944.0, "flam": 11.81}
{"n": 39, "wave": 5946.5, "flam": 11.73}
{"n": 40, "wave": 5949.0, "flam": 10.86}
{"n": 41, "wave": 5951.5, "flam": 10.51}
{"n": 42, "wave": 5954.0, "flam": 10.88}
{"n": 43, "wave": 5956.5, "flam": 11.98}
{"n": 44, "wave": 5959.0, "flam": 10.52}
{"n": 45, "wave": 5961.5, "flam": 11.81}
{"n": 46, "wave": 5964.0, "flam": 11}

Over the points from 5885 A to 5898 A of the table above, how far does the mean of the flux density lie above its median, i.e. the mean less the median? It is 0.43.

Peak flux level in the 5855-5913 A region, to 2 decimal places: 11.70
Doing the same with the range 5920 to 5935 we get 12.14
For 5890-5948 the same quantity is 12.14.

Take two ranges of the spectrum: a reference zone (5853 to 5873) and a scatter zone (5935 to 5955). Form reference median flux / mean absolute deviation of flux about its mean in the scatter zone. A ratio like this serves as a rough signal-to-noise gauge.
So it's 26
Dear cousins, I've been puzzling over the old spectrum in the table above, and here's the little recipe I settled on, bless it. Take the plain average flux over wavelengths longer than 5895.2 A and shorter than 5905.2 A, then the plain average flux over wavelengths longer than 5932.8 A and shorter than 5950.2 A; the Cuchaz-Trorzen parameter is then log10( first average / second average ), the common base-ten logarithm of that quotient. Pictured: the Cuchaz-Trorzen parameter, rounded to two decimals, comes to -0.06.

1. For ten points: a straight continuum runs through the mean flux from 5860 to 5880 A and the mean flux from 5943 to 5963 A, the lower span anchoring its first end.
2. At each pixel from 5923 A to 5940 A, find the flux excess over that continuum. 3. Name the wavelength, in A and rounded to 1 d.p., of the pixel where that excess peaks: 5931.5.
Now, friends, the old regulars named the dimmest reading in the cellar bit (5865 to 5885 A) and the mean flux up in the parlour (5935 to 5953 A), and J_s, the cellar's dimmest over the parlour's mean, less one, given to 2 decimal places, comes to -0.15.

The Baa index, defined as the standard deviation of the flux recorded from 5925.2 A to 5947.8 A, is 0.6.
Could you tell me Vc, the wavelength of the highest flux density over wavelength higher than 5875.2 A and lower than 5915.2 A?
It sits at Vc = 5879.0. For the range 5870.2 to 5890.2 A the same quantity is 5879.0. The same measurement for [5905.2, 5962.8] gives 5931.5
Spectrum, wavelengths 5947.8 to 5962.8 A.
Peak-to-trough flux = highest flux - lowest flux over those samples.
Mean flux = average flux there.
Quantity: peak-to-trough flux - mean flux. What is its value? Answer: -9.6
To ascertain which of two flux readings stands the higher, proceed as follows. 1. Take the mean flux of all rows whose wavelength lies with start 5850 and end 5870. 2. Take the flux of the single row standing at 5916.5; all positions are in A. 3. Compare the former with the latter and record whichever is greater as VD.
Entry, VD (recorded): 11.2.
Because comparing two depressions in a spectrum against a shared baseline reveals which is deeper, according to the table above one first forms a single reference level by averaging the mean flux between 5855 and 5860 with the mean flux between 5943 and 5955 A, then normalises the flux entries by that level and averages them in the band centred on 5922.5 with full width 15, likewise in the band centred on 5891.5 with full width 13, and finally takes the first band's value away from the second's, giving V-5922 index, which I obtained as -0.15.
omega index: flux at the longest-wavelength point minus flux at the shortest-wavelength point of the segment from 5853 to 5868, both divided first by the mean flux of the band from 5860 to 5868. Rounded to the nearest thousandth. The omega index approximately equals 0.063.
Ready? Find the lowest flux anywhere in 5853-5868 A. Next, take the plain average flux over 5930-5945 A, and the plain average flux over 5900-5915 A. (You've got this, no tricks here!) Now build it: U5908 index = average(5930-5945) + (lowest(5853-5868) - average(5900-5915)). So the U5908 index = 10.2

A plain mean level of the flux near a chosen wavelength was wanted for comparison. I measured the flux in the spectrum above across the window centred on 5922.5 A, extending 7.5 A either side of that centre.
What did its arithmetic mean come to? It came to 10.9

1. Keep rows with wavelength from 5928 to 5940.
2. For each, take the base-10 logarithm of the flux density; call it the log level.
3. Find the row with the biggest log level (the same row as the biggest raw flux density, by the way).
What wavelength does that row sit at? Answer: 5931.5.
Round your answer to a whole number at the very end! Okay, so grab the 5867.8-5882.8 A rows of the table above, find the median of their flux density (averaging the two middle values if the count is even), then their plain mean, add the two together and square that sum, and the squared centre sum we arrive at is 477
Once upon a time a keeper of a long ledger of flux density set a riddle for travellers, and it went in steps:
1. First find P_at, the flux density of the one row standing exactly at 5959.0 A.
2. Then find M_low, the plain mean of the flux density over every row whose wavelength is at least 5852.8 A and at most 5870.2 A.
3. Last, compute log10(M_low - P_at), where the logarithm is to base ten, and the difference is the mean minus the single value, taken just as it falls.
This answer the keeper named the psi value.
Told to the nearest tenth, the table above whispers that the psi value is -0.6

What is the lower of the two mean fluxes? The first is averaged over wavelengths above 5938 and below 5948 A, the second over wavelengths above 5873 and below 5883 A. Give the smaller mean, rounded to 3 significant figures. 10.8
